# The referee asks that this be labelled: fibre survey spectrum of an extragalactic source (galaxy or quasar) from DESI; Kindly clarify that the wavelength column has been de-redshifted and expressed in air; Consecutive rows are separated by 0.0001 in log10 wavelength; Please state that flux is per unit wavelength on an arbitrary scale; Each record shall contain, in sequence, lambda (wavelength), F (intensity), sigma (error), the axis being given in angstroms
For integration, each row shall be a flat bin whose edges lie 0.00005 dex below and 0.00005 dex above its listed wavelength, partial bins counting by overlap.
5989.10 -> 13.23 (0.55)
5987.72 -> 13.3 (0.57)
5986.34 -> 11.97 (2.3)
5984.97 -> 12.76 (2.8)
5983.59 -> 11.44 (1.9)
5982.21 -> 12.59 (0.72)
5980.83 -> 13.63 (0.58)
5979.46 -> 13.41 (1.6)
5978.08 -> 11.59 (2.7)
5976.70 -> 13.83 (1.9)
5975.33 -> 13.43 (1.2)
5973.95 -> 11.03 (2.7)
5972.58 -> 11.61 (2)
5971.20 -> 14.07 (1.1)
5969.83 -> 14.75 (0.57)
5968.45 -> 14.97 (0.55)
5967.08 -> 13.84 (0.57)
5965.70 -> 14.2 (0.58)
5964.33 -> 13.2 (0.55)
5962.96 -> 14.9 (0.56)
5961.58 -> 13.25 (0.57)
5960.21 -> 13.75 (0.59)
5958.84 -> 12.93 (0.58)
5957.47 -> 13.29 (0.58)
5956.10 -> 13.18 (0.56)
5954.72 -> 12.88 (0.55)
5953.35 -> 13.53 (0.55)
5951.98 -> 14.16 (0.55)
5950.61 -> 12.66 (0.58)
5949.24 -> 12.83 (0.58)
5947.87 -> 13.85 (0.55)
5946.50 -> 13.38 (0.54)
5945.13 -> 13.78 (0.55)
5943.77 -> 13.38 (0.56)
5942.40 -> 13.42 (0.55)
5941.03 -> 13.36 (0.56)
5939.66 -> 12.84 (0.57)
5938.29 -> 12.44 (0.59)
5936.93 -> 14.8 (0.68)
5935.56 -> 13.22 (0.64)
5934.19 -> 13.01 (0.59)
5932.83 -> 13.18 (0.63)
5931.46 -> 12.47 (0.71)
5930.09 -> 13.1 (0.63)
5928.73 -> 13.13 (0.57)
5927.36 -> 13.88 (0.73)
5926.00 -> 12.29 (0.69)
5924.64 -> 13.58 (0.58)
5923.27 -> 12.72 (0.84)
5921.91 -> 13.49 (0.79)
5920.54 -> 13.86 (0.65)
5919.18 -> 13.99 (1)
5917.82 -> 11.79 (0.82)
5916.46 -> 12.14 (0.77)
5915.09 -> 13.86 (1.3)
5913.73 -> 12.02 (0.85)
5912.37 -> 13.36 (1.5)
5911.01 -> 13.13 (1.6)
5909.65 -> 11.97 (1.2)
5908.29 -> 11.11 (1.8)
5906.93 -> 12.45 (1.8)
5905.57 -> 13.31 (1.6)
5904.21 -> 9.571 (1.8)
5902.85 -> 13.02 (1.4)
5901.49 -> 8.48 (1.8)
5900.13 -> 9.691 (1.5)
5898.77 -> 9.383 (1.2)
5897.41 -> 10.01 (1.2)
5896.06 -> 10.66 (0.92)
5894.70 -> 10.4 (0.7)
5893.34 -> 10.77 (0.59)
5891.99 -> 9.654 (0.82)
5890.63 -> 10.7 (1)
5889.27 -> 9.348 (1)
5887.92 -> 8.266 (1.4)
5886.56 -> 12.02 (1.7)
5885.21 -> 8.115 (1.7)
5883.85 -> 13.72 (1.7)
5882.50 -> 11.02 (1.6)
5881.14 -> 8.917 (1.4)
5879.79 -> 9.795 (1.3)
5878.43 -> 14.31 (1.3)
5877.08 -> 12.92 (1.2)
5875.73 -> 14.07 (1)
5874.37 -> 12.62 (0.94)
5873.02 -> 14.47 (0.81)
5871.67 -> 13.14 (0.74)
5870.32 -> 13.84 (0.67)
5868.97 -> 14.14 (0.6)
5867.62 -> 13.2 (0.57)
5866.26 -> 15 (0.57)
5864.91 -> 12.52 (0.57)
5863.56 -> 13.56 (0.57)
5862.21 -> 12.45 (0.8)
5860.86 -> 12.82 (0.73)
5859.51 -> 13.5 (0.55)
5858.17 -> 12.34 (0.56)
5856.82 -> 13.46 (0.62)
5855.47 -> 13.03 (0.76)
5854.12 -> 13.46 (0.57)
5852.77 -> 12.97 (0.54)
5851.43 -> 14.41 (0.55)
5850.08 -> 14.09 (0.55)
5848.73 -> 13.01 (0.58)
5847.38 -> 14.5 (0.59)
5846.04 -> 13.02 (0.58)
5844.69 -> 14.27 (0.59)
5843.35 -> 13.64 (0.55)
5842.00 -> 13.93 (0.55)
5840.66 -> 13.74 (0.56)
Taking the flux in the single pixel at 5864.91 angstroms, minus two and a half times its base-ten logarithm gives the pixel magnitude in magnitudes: -2.74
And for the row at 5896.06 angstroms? -2.57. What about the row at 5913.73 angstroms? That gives -2.70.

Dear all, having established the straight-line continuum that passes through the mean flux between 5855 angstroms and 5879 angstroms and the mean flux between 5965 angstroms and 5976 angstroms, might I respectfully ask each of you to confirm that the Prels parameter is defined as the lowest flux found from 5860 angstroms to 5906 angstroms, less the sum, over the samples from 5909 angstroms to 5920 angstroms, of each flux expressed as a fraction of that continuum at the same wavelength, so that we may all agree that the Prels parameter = 0.5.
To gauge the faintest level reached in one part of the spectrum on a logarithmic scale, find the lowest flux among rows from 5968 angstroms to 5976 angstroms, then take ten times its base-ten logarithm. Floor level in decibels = 10.4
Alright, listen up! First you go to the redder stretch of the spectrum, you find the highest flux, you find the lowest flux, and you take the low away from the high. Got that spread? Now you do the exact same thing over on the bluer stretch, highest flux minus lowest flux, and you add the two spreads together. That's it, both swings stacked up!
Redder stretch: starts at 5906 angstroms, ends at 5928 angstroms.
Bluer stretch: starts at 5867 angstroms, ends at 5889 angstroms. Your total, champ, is 9.2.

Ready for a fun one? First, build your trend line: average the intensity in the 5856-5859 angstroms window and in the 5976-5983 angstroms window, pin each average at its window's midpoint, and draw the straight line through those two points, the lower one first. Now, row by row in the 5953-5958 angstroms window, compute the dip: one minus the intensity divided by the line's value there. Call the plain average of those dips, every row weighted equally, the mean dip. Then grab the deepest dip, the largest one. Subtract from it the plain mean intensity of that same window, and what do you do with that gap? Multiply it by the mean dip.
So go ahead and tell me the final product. 0.2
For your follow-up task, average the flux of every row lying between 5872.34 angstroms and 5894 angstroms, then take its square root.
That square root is 3.4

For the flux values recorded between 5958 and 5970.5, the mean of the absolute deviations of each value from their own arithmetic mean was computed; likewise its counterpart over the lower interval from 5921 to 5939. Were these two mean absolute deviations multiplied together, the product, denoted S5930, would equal 0.31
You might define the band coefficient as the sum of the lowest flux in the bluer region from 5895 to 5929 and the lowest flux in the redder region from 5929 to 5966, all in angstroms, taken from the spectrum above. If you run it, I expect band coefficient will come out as 20.9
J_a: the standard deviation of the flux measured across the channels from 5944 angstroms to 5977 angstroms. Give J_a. 0.9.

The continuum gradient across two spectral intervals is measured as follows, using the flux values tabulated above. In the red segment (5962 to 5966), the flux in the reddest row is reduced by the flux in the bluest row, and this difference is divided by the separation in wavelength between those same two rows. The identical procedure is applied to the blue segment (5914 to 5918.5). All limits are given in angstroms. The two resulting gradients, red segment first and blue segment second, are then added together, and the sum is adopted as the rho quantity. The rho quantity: -1.0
